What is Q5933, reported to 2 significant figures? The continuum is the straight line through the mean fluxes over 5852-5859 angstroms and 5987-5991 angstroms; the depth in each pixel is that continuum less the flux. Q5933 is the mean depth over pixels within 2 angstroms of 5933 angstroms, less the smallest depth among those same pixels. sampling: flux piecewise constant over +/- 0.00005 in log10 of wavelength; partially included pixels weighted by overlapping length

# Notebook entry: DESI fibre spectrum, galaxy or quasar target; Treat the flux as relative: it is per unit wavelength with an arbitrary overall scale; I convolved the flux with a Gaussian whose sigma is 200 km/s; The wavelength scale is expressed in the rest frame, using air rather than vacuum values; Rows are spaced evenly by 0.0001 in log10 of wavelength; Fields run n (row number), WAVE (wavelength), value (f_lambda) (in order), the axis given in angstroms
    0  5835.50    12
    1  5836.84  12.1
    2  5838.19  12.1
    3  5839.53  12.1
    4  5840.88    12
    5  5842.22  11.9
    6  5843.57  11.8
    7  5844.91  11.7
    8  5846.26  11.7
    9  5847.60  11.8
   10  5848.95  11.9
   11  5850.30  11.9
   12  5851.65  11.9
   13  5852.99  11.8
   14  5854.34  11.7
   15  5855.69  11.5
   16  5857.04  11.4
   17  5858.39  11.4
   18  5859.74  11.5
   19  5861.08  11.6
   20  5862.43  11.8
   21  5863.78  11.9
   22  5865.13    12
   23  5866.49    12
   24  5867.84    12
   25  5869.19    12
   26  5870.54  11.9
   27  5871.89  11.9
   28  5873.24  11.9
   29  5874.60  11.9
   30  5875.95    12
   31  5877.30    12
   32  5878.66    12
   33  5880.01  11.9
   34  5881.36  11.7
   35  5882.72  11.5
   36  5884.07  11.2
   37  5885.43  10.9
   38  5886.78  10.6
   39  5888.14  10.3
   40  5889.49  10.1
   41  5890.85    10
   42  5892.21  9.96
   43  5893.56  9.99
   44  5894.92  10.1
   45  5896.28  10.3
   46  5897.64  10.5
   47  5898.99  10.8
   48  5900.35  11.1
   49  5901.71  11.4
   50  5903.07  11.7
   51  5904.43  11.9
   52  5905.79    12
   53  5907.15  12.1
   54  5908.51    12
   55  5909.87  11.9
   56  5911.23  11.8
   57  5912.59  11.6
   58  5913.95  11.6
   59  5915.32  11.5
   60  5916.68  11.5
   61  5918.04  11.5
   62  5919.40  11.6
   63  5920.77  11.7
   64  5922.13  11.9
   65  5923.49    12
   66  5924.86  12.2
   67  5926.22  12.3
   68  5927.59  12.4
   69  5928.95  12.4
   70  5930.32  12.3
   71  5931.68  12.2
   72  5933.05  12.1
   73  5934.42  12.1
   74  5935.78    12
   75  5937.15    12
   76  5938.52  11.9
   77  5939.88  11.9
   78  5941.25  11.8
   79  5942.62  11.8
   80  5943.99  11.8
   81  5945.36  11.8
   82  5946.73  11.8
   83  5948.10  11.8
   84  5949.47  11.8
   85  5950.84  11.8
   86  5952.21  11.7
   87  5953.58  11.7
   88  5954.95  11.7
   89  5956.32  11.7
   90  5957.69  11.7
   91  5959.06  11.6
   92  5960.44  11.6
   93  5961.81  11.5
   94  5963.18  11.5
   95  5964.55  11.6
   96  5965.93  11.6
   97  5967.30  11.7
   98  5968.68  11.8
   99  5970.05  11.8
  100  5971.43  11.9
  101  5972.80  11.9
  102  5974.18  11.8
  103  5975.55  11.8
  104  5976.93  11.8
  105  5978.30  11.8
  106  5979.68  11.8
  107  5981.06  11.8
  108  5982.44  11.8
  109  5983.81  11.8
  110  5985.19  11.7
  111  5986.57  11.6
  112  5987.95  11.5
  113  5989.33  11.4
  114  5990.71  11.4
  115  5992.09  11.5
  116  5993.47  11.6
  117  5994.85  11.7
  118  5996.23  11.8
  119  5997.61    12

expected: 0.065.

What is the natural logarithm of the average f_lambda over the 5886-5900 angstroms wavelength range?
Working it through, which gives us 2.33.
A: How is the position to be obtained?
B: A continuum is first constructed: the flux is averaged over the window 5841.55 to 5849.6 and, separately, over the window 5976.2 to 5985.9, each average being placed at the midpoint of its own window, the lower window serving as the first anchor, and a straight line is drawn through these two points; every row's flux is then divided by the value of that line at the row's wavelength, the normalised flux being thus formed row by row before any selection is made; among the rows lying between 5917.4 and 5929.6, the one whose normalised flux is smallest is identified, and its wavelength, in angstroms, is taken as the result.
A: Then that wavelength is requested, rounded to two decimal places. 5918.04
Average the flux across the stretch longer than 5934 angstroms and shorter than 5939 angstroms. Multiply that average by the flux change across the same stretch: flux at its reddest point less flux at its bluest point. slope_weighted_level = -2.4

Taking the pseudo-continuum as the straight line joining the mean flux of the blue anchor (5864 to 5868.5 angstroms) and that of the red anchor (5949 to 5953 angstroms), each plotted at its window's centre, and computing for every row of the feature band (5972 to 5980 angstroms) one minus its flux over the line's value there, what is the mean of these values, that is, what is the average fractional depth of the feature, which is -0.010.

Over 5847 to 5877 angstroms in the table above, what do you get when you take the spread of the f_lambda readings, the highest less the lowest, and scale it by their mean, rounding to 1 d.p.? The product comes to 7.1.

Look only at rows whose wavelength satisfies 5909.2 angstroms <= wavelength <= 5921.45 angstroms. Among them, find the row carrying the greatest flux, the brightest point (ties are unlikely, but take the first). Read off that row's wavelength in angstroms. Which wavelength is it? 5909.87 angstroms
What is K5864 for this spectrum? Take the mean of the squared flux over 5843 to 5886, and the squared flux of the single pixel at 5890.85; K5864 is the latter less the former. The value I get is -38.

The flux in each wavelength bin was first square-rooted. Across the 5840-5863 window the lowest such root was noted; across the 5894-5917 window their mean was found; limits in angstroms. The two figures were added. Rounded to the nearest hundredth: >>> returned 6.75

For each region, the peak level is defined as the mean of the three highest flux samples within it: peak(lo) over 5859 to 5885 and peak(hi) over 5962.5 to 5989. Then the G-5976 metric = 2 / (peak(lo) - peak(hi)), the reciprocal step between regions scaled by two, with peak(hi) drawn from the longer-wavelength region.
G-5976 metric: 15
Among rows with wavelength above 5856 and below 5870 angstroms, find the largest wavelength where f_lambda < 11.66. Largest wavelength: 5861.08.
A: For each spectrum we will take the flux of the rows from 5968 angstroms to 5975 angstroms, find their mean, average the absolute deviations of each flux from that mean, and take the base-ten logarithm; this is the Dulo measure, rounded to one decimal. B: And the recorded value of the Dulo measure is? -1.3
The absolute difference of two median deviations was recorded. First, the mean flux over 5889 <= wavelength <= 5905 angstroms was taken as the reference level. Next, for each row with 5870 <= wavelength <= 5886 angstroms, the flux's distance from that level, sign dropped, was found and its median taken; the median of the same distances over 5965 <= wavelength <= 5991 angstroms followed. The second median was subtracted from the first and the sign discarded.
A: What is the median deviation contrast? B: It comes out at 0.1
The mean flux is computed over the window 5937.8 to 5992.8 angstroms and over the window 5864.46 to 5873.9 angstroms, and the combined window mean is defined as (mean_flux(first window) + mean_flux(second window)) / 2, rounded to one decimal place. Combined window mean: 11.8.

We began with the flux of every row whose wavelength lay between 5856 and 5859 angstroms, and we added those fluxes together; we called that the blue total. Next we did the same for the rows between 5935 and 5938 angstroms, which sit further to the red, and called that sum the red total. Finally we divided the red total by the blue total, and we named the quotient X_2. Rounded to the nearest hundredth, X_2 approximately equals 1.05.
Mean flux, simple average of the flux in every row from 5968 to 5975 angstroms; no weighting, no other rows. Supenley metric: 11.8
